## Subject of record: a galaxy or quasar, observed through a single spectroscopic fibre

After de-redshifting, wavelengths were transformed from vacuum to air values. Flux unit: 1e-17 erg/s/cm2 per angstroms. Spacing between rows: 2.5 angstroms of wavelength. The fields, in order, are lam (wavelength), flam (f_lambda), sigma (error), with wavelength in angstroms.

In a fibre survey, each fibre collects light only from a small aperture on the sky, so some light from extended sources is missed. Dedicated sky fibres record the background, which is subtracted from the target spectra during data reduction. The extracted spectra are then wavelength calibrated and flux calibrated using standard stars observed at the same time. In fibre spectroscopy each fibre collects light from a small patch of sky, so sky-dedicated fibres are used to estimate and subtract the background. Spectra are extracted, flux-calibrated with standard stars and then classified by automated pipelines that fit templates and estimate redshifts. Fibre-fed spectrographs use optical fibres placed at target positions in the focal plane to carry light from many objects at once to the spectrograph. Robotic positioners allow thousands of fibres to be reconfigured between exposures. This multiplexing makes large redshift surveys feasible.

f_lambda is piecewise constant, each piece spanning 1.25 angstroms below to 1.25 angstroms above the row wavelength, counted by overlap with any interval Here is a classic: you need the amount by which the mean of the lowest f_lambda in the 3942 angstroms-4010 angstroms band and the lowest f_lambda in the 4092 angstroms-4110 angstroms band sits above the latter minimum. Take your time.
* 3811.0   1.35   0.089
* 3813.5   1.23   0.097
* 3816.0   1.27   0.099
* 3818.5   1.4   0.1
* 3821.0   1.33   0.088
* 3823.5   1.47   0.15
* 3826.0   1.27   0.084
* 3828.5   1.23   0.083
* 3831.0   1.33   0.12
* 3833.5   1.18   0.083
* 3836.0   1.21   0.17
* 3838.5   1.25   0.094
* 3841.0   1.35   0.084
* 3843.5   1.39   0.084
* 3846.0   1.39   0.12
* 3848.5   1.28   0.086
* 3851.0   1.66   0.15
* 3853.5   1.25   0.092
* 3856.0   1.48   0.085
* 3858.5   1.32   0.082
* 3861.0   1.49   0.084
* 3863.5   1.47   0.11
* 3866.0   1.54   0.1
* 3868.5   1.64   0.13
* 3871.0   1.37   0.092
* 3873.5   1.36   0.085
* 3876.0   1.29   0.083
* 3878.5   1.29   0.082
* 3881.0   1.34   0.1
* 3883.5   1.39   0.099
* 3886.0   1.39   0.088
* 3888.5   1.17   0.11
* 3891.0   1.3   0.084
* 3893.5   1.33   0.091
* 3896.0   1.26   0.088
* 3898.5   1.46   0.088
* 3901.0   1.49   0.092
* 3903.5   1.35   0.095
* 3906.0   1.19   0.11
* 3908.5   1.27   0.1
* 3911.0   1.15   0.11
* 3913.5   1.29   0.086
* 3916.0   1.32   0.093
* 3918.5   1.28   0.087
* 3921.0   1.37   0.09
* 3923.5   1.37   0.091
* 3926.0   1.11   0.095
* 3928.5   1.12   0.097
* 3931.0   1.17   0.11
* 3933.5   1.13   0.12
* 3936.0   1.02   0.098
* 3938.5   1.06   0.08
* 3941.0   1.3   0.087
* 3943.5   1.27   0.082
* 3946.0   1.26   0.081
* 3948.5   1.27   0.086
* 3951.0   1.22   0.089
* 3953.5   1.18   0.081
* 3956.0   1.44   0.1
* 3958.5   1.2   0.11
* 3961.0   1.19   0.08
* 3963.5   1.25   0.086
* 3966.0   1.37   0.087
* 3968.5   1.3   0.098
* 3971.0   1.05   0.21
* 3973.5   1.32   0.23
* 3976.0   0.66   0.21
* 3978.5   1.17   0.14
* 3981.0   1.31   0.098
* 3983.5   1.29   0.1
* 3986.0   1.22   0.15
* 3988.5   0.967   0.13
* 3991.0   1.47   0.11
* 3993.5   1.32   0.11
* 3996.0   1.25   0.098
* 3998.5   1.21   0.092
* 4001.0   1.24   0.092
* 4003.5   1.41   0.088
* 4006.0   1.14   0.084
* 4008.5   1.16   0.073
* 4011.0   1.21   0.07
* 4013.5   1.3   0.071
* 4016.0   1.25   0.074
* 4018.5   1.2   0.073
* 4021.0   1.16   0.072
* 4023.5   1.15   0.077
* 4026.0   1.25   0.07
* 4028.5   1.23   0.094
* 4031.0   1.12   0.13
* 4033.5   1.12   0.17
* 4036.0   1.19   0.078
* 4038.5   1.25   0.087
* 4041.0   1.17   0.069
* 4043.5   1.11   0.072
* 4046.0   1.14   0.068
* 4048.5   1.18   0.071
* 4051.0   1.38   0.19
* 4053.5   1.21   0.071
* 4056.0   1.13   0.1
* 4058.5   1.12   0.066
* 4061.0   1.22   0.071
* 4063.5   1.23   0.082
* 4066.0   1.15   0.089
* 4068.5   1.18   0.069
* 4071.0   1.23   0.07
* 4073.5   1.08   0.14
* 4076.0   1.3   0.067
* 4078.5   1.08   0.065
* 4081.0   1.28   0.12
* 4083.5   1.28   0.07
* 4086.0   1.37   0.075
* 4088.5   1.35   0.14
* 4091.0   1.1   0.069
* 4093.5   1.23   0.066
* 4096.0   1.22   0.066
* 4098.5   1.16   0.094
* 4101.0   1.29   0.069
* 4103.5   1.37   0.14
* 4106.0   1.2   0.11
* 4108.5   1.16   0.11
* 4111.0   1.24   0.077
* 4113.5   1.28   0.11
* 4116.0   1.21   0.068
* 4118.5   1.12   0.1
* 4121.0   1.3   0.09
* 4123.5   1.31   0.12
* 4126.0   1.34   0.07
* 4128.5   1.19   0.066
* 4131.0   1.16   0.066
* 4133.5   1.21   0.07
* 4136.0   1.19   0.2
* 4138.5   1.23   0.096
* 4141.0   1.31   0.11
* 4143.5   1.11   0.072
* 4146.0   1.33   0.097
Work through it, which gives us -0.25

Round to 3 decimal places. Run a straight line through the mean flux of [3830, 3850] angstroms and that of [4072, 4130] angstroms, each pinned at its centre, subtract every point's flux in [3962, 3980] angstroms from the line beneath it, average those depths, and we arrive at 0.107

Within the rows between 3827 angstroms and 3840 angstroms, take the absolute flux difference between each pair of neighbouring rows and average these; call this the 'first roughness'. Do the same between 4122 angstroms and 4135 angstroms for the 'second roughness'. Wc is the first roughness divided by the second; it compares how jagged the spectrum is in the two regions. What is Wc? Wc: 1.2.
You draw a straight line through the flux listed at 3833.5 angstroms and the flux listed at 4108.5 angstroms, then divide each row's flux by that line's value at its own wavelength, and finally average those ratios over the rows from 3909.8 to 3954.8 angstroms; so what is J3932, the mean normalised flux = 1.04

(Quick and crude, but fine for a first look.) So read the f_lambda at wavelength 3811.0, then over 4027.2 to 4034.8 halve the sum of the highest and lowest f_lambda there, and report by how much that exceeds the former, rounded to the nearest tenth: -0.2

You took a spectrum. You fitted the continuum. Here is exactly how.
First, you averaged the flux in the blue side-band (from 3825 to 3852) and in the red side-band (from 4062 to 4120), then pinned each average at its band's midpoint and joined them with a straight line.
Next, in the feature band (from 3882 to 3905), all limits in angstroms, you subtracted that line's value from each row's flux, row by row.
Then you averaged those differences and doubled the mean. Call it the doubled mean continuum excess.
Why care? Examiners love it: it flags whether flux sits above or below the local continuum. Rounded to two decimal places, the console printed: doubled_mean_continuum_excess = 0.10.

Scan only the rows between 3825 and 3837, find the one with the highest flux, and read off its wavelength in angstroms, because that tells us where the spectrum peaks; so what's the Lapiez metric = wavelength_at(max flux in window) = 3831.0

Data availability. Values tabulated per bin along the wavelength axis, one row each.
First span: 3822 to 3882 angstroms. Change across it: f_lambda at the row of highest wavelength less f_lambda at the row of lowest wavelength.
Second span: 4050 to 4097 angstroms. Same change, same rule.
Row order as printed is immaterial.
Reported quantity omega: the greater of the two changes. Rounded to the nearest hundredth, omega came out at -0.13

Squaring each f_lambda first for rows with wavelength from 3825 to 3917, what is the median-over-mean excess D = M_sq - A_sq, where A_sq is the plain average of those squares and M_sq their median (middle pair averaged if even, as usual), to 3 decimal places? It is -0.053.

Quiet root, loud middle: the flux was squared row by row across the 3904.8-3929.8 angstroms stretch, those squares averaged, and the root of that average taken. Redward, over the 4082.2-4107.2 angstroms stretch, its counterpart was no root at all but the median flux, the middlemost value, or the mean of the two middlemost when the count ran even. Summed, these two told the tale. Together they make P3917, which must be 2.51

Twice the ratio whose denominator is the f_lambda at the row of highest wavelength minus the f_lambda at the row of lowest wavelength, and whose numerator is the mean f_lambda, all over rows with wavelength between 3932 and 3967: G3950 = 10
